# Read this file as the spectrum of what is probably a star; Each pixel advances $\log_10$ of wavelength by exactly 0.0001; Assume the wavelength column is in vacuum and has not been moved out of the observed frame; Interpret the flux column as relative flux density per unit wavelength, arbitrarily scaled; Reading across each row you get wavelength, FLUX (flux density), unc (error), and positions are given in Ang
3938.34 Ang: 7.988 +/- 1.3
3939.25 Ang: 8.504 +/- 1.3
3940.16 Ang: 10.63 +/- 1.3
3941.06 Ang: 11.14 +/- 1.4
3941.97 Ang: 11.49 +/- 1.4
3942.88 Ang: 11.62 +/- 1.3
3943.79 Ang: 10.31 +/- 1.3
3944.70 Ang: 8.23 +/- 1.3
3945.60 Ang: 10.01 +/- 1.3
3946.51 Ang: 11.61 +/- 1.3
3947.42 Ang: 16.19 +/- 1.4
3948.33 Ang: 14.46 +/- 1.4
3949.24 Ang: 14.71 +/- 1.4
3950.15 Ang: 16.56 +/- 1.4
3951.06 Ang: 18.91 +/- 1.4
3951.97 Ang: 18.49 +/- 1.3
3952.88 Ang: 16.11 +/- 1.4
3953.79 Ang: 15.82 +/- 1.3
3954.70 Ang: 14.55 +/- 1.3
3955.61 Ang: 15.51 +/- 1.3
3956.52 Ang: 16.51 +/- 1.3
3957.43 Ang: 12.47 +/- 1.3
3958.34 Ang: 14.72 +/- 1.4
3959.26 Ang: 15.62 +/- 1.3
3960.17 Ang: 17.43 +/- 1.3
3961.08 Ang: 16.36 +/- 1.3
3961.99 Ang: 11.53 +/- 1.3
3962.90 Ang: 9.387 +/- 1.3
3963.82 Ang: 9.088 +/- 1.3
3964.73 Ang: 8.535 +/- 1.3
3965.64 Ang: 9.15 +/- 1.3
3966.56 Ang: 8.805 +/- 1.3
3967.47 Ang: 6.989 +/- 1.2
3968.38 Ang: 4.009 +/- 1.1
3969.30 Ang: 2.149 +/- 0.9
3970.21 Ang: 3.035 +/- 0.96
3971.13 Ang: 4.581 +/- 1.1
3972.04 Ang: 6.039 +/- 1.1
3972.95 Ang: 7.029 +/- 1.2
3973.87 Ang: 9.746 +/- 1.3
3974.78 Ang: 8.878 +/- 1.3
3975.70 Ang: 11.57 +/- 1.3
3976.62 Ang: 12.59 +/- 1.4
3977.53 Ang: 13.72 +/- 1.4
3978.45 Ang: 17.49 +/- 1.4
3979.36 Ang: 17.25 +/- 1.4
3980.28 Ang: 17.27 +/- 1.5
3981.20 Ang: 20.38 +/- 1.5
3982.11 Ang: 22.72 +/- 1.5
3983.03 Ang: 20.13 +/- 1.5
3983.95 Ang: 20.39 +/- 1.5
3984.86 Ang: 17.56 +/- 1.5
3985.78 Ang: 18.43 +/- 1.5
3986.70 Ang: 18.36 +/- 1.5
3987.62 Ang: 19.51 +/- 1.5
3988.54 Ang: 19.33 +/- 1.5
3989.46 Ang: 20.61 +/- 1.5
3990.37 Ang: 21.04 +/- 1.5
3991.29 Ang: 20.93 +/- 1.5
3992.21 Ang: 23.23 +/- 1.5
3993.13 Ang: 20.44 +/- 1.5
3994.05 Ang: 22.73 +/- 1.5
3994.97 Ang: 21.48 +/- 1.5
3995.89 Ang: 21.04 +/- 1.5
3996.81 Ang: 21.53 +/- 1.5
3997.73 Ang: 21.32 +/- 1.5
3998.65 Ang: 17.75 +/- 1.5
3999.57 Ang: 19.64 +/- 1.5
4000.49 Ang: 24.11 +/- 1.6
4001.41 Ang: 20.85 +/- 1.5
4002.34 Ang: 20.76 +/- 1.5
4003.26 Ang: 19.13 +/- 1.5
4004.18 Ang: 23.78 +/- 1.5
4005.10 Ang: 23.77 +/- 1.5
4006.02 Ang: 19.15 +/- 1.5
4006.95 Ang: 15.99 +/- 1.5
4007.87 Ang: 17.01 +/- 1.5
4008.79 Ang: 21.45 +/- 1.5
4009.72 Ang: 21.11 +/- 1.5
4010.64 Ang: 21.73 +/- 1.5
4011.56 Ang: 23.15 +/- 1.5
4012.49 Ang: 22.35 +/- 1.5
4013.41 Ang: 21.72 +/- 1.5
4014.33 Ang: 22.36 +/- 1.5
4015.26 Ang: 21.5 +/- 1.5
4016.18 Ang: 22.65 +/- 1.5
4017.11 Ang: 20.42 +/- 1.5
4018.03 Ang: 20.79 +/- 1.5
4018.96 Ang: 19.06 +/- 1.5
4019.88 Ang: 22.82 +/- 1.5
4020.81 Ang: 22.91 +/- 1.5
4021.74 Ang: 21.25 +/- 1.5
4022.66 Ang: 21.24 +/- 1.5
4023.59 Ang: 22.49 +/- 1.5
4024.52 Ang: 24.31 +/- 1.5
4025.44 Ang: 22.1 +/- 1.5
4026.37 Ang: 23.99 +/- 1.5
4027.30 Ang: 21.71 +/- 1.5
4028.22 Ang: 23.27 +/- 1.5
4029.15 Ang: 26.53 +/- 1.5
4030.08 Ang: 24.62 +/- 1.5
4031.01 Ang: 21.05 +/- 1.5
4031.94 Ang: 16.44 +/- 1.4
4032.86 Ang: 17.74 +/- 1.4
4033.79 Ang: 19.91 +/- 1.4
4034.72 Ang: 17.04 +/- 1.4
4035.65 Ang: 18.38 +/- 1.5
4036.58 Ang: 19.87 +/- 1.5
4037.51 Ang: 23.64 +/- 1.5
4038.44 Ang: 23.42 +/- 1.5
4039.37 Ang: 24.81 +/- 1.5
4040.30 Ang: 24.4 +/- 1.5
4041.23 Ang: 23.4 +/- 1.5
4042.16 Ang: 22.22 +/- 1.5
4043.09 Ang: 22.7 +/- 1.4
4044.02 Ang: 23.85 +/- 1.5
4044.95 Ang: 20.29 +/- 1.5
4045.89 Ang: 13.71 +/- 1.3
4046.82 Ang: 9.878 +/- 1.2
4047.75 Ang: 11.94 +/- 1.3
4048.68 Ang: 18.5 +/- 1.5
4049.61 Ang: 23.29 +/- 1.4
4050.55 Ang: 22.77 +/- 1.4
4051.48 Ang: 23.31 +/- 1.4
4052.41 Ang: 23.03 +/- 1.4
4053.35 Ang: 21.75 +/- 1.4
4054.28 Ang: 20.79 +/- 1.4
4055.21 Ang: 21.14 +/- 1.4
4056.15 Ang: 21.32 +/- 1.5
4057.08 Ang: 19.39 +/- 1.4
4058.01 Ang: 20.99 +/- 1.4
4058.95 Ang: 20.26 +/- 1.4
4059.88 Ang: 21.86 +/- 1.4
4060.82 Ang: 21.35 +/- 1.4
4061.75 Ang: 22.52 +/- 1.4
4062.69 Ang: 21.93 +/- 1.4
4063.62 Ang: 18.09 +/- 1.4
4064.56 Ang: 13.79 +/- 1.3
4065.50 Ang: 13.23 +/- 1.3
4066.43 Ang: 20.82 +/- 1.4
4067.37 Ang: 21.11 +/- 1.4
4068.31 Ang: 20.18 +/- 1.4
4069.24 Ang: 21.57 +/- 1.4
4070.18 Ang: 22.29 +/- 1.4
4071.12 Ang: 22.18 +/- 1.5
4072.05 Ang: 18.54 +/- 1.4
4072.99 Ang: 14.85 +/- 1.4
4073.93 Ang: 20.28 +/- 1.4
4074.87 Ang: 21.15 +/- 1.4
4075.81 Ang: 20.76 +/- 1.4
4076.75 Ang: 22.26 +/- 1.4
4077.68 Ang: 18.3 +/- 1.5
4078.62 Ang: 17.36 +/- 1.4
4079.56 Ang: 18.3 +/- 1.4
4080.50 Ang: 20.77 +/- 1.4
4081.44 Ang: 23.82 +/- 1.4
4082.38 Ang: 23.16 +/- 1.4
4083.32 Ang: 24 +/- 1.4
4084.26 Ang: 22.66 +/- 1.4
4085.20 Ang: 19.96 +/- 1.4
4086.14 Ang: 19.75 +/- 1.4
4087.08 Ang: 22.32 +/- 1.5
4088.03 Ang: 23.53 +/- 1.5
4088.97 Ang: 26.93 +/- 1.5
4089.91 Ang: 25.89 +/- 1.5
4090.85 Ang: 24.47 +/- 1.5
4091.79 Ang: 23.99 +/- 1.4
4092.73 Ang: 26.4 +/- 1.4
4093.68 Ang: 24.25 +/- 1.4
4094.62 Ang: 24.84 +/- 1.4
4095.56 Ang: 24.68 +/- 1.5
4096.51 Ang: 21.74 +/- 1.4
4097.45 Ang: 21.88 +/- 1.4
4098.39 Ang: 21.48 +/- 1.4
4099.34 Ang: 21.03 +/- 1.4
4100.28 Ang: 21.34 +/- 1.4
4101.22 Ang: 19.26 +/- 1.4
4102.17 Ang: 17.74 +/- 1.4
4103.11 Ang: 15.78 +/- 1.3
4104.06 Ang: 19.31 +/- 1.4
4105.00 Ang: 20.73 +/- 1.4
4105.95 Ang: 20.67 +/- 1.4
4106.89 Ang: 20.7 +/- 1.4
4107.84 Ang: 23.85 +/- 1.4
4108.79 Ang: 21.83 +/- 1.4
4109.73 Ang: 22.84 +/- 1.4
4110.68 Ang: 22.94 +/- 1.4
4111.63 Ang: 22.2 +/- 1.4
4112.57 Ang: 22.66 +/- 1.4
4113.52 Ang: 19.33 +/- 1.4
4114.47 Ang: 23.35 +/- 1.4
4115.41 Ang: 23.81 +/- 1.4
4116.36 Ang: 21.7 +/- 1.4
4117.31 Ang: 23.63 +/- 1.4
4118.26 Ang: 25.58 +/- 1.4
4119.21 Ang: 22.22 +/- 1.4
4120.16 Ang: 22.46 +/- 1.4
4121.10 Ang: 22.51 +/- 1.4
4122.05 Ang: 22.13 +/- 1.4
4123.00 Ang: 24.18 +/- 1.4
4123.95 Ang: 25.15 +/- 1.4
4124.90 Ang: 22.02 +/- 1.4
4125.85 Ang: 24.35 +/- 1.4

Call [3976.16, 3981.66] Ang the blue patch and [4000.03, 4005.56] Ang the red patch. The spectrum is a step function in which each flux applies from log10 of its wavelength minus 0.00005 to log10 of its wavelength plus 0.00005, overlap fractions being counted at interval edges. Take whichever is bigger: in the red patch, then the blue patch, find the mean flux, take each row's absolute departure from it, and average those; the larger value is 2.2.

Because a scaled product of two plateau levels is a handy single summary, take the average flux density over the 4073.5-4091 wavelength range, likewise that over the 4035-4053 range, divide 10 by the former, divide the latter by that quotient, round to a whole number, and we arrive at 45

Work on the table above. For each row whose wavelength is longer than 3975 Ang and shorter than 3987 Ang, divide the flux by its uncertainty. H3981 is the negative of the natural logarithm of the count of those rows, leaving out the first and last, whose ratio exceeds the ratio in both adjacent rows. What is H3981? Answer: -1.4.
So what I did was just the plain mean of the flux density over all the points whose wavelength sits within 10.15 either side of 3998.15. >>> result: 20.7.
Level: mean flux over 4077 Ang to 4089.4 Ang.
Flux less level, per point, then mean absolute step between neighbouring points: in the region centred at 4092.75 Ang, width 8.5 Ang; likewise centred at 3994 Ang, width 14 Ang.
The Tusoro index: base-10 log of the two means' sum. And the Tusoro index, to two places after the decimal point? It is 0.47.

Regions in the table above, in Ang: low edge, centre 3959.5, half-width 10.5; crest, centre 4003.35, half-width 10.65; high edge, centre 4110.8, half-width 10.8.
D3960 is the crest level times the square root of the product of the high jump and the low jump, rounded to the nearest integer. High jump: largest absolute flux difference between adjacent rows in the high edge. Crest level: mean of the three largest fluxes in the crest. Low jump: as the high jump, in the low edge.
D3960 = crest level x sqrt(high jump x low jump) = 105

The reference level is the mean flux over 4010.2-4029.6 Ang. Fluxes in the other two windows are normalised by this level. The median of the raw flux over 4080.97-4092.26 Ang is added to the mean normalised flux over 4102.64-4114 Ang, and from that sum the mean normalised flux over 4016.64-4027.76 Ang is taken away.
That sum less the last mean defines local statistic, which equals 23.6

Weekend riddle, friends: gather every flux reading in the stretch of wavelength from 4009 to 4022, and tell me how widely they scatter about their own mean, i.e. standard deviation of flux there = 1.1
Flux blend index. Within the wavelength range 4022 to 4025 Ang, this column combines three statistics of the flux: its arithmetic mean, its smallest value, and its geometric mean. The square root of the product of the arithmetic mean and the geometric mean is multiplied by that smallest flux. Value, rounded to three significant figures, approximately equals 481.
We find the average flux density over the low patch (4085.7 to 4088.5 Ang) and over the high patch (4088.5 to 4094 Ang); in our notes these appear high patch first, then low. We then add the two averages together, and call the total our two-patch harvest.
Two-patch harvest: 47.2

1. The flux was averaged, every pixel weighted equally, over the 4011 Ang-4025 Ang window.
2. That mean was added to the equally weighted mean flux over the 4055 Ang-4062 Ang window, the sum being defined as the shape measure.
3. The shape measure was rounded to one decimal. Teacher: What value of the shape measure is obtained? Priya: 43.0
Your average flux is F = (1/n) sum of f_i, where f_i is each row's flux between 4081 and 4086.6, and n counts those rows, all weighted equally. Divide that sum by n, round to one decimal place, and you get 22.2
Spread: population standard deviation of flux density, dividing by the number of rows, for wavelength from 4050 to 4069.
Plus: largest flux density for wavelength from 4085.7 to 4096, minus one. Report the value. 28.5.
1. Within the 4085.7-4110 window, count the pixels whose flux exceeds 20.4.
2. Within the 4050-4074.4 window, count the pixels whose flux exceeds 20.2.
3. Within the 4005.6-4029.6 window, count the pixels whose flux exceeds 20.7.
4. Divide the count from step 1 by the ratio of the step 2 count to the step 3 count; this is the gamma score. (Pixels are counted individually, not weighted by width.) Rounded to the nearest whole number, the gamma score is 23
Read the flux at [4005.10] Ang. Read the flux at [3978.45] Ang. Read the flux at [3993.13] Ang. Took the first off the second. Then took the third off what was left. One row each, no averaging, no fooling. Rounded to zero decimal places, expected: -27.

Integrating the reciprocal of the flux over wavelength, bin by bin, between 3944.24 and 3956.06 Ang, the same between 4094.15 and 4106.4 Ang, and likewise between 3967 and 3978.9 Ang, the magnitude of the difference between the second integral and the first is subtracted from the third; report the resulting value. 1.8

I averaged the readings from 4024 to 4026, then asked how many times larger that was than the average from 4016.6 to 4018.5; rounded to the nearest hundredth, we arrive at 1.13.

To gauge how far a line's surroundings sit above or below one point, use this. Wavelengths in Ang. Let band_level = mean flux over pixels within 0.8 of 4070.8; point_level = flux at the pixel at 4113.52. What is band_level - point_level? 2.9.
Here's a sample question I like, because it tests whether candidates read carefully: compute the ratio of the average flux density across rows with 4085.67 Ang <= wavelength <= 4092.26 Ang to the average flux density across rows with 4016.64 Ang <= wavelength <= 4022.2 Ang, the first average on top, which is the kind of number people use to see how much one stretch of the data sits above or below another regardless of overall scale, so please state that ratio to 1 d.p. 1.1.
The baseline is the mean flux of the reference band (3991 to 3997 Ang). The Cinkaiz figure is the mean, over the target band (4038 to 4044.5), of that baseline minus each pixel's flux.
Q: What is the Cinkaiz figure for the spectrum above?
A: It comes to -1.9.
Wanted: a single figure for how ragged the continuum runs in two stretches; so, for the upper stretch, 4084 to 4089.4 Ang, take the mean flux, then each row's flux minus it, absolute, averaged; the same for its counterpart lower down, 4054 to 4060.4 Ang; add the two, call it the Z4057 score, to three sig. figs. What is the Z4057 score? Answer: 2.43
